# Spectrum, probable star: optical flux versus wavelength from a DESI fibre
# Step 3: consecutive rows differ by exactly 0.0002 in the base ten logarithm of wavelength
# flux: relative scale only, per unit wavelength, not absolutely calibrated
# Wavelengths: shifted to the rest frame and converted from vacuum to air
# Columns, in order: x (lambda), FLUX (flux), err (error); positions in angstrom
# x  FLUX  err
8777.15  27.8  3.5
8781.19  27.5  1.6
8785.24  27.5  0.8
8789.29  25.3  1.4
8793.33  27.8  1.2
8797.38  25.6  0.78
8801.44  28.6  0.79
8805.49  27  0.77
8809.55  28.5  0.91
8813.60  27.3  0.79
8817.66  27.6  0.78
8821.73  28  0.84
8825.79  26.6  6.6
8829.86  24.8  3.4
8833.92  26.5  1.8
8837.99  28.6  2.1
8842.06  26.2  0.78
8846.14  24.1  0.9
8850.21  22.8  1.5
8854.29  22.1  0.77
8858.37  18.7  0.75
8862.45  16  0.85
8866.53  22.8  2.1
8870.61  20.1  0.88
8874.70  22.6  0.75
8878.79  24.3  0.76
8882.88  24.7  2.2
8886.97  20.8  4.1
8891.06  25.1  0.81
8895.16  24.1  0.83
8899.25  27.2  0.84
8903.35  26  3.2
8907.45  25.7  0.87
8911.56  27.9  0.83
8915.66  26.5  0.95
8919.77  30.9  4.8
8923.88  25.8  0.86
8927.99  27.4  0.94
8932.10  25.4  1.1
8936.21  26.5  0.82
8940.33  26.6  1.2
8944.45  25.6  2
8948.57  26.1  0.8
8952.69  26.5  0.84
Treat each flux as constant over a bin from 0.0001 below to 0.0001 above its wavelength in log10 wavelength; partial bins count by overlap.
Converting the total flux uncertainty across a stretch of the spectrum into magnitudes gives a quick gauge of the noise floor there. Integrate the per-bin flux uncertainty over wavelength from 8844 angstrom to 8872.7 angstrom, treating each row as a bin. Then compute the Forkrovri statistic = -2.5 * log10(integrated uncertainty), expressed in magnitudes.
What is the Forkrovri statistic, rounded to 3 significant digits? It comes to -3.75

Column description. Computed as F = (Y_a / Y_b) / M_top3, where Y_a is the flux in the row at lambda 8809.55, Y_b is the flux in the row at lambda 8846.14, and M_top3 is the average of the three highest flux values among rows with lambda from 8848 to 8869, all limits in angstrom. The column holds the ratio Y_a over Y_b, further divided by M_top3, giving 0.0524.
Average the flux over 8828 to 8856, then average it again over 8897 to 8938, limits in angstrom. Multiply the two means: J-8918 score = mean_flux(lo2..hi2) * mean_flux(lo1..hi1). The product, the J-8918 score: 674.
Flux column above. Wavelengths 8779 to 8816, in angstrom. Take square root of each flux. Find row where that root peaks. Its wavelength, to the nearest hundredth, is 8801.44 angstrom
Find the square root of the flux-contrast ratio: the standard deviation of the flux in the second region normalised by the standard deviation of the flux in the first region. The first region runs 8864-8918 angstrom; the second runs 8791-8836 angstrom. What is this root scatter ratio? 0.71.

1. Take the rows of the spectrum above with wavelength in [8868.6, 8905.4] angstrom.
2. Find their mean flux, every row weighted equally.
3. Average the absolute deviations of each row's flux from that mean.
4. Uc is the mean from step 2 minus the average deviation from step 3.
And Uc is 22.1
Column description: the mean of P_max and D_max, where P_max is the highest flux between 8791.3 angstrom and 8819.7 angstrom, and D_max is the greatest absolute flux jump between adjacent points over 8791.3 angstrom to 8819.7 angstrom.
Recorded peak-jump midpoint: 15.8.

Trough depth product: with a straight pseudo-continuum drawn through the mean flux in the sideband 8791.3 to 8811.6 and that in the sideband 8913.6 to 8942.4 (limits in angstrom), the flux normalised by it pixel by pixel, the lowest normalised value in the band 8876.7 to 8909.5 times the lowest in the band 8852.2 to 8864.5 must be 0.45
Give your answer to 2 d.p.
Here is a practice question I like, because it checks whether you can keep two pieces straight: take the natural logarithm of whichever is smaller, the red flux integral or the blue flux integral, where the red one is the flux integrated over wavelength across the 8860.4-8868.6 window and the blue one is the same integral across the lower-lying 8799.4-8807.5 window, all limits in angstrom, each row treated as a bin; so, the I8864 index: 5.07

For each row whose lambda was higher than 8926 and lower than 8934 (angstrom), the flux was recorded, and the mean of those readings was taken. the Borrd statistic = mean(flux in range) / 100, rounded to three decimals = 0.264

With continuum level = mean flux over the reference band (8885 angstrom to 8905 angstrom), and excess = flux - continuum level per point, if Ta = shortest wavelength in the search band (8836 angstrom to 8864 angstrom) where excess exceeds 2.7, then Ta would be 8837.99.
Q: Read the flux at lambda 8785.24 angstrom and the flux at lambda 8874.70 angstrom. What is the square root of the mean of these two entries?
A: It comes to 5.00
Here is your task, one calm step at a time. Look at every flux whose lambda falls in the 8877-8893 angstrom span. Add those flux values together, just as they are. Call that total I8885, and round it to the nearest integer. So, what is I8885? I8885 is 95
